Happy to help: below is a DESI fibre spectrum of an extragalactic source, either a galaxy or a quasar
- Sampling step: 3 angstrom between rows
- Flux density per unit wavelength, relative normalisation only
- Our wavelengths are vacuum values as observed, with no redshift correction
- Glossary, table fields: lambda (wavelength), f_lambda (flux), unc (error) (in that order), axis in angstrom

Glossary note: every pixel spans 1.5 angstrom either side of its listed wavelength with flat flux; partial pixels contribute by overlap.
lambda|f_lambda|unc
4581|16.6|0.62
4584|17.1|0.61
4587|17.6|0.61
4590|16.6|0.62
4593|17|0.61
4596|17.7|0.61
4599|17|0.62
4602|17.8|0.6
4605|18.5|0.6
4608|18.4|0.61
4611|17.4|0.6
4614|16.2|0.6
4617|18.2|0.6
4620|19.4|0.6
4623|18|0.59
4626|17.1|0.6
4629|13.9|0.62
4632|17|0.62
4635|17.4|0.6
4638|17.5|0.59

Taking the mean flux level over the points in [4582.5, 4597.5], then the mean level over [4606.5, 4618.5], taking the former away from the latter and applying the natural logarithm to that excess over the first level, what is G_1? -1.05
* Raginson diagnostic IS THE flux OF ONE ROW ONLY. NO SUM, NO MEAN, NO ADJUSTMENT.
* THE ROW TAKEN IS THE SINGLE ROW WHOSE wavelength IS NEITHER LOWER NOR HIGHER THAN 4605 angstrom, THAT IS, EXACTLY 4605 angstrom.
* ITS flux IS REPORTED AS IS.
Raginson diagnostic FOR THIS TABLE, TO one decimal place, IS 18.5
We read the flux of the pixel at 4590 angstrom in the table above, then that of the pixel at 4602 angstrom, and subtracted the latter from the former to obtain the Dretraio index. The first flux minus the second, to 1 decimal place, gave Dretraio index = -1.2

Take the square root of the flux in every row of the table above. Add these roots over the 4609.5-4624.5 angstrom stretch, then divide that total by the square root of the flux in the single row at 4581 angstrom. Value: 5.18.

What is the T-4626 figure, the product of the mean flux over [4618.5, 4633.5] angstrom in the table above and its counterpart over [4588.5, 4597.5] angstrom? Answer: 292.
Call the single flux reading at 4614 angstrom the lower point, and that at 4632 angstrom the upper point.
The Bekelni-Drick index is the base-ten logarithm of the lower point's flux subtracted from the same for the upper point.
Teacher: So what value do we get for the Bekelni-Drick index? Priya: 0.021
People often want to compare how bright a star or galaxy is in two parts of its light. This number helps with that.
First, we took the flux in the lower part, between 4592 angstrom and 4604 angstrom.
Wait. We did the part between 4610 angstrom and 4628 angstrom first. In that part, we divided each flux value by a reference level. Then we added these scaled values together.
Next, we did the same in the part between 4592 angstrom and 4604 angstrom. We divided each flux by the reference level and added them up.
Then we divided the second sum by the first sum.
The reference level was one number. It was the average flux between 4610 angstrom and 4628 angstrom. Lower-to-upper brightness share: 0.7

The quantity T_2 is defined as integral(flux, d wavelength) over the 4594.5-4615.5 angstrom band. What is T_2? 369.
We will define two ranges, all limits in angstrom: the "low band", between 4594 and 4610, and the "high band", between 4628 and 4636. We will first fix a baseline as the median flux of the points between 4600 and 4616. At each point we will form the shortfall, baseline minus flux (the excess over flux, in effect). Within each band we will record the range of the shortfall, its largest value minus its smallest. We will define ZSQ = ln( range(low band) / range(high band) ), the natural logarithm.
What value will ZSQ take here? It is -0.85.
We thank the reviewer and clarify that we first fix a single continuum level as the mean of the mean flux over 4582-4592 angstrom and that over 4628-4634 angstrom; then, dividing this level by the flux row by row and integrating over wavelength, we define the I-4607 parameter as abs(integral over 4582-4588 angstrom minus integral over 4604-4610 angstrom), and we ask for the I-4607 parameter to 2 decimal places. 0.34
